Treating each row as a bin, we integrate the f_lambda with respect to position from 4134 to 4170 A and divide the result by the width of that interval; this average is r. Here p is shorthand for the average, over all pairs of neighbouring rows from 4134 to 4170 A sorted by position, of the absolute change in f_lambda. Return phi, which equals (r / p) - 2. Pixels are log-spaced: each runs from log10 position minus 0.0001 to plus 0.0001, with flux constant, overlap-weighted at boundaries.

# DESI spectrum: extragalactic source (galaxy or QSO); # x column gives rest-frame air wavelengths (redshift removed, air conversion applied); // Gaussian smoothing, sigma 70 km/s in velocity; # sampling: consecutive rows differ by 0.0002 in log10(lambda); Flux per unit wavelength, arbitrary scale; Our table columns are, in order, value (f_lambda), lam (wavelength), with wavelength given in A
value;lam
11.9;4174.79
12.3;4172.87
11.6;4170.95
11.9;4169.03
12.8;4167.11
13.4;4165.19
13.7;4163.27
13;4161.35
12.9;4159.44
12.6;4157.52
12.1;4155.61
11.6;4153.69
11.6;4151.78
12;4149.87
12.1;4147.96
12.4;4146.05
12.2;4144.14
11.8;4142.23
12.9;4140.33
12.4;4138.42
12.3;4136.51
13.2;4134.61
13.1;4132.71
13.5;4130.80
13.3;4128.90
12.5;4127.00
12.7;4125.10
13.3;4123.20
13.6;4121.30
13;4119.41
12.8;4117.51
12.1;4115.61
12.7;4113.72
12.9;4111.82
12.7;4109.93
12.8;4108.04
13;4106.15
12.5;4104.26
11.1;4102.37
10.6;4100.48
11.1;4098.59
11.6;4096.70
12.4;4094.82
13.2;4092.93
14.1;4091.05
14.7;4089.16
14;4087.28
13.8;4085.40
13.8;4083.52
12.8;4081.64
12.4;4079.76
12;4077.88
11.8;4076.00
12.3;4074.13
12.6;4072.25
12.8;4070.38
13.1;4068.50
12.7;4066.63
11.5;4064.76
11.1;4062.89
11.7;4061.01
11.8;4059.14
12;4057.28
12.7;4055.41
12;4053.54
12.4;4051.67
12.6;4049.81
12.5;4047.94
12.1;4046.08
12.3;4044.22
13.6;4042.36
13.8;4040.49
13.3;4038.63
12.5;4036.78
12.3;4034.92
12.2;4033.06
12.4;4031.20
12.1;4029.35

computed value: 26.4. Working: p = 0.439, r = 12.5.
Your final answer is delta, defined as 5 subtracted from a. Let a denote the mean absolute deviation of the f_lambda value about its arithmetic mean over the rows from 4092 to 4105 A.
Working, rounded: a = 0.8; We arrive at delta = -4.2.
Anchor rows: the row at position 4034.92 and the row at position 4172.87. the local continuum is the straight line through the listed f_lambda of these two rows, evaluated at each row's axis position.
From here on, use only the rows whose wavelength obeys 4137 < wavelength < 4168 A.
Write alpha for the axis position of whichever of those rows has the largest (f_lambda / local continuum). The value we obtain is 4163.27 A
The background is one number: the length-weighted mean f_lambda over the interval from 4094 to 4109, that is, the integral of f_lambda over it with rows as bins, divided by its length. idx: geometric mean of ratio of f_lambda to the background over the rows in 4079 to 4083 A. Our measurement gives 1.060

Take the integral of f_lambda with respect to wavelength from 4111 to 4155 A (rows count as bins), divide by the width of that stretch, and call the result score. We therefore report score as 12.6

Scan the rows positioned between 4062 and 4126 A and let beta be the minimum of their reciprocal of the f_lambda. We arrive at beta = 0.068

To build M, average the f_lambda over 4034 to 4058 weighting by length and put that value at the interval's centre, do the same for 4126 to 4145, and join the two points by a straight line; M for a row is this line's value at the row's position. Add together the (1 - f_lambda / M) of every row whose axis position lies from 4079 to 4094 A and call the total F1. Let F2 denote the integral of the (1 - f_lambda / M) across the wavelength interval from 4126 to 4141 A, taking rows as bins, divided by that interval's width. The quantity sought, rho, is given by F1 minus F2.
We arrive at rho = -0.57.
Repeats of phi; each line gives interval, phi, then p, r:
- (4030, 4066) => 28.5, 0.406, 12.4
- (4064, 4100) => 22.4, 0.522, 12.8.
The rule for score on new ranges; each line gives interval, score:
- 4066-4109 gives 12.7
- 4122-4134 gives 13.1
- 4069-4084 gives 12.5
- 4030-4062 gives 12.5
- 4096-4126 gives 12.4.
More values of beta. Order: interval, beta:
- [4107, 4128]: 0.074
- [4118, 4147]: 0.074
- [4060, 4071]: 0.076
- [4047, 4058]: 0.079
